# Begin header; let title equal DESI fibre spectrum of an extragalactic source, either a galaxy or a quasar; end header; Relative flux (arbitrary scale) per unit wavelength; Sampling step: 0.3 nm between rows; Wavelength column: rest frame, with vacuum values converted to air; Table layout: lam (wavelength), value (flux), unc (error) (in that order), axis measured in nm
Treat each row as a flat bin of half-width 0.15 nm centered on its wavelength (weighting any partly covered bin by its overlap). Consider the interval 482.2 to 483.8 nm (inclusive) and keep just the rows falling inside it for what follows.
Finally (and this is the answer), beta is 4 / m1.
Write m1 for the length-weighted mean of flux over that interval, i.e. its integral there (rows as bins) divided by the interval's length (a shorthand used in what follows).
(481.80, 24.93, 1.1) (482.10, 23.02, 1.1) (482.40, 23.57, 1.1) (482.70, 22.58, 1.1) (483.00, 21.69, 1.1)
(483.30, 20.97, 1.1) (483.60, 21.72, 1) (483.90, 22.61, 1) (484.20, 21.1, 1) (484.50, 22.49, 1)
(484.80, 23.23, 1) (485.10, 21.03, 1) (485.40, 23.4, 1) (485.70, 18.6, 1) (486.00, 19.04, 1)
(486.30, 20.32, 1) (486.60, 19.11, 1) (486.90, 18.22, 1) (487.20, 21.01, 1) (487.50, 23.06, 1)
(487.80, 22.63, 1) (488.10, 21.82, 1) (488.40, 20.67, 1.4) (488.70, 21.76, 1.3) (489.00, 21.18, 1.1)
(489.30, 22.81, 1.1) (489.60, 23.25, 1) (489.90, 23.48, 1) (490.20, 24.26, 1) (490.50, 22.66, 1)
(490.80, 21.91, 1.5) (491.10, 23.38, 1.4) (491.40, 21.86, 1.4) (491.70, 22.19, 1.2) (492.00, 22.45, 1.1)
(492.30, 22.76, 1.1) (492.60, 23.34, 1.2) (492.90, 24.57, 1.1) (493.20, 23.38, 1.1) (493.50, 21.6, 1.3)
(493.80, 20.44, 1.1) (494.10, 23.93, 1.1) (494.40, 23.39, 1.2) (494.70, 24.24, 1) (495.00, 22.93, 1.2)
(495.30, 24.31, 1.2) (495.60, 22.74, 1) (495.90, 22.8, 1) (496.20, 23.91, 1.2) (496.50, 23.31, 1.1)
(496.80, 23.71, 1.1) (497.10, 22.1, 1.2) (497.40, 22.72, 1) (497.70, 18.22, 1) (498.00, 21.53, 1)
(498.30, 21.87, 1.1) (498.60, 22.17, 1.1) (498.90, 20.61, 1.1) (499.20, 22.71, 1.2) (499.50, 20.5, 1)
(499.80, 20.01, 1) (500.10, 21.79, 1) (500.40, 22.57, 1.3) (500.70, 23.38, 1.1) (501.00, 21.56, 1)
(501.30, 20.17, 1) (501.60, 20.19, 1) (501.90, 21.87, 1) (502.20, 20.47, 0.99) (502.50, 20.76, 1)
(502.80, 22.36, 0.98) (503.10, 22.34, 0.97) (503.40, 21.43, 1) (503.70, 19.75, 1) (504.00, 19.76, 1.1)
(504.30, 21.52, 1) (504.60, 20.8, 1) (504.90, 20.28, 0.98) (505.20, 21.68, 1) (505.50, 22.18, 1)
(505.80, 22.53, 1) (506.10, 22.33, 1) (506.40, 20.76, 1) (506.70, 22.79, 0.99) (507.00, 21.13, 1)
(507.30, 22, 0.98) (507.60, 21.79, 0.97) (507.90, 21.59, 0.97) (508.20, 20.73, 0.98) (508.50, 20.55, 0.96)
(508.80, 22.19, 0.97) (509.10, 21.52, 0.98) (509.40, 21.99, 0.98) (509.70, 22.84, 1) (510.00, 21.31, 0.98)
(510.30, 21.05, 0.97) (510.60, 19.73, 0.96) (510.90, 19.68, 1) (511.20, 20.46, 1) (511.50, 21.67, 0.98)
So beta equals 0.181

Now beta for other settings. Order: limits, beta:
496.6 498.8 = 0.184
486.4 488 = 0.192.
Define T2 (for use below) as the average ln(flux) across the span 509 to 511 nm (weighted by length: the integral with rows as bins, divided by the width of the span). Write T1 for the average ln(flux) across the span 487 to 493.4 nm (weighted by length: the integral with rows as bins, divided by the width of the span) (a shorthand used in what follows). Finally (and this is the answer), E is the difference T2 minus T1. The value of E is -0.06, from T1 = 3.11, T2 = 3.05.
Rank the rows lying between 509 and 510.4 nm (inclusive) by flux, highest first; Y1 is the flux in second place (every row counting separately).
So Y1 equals 21.99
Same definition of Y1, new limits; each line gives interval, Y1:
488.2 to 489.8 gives 22.81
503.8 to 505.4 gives 21.52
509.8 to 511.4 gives 21.05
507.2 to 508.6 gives 21.79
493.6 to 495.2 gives 23.93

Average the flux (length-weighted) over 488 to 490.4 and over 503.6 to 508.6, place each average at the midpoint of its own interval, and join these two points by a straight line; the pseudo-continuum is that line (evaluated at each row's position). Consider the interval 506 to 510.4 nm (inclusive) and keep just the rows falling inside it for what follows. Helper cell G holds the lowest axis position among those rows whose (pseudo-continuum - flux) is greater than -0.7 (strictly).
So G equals 506.40 nm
